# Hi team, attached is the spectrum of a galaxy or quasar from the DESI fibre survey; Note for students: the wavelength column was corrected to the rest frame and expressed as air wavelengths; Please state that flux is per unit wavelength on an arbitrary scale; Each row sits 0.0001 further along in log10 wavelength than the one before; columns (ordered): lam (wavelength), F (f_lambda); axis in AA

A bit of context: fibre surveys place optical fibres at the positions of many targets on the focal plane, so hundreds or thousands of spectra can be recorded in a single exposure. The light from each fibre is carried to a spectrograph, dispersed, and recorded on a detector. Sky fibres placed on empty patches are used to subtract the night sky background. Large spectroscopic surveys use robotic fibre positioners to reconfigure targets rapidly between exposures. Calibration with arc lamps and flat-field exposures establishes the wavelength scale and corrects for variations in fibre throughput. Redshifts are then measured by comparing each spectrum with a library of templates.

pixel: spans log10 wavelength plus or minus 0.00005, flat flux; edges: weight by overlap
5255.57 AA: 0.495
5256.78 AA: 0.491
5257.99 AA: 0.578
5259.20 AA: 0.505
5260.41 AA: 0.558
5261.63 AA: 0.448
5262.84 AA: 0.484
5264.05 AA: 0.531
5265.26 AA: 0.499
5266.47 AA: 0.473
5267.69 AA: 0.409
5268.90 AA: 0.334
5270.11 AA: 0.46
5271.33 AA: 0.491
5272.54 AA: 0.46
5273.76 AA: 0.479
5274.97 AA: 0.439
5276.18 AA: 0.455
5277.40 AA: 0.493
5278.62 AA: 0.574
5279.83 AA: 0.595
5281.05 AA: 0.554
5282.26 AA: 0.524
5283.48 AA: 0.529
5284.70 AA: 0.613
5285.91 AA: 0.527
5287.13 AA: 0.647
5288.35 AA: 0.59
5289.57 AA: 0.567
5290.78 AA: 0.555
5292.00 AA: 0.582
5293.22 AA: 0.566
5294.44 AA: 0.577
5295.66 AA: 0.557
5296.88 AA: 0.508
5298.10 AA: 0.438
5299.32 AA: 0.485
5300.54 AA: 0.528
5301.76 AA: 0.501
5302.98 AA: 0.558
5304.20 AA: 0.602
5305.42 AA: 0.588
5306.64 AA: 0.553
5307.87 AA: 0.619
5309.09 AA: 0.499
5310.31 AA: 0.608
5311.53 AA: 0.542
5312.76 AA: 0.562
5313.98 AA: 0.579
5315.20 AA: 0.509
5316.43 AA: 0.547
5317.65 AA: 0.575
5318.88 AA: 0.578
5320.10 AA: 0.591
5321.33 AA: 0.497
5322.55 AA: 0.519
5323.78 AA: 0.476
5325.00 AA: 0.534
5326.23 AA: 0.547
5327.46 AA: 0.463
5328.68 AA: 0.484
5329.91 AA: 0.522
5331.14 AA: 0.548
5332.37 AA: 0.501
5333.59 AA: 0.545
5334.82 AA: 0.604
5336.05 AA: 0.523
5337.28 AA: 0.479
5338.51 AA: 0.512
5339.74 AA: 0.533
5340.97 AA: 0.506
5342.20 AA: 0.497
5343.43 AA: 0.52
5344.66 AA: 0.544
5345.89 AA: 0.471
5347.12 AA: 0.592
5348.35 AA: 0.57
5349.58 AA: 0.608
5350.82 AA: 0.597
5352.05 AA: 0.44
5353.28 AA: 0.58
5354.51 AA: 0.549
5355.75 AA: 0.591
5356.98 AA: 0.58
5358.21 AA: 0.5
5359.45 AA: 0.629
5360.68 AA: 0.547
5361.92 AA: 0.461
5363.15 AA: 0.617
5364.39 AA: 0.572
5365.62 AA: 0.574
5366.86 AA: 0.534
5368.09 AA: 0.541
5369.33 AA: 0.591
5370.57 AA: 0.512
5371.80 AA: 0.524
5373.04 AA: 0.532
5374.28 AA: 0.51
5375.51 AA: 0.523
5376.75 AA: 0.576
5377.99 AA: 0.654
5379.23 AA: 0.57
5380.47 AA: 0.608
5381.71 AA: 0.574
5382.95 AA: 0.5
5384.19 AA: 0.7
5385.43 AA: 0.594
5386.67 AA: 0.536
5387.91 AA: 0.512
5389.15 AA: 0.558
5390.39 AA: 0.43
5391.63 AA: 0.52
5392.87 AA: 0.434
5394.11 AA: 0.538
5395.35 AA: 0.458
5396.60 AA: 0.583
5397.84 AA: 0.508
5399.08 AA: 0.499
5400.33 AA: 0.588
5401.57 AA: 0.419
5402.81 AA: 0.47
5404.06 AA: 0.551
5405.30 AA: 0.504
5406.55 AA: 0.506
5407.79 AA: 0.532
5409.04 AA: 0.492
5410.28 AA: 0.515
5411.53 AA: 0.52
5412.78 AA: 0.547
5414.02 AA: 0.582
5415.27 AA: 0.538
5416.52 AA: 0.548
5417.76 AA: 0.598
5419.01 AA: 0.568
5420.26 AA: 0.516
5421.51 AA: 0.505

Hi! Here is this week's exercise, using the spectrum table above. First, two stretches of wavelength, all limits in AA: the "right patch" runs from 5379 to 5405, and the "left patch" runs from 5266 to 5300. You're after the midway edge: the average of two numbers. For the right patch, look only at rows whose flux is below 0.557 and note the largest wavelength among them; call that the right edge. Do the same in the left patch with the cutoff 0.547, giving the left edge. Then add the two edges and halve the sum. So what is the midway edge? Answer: 5351.7 AA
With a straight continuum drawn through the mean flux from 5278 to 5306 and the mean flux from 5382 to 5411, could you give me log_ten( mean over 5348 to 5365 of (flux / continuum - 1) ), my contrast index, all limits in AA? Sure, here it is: -1.3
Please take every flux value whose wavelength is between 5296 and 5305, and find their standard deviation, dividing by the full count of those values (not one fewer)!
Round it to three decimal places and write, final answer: 0.049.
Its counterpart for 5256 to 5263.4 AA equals 0.044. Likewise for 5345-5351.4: 0.050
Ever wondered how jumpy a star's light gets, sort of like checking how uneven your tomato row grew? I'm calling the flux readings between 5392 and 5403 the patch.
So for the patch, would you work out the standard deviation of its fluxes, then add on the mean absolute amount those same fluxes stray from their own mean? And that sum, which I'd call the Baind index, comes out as 0.11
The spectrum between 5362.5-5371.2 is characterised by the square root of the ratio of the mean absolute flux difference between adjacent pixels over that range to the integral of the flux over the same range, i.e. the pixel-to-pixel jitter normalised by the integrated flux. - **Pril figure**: 0.087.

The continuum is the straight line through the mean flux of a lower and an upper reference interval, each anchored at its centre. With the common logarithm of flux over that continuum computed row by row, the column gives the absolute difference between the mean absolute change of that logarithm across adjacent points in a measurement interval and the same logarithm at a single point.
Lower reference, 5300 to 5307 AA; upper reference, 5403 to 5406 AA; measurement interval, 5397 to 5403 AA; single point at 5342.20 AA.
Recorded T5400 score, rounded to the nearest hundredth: 0.11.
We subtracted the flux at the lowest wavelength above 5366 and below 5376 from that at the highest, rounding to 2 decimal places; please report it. -0.01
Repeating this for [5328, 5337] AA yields 0.04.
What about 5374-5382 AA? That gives 0.06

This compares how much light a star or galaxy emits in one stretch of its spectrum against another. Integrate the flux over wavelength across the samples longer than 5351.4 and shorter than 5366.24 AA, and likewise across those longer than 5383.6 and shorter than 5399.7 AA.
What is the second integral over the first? 1.0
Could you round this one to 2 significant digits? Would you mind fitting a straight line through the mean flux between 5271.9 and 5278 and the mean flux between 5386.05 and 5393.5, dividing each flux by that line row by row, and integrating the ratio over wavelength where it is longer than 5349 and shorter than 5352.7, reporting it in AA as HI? 4.2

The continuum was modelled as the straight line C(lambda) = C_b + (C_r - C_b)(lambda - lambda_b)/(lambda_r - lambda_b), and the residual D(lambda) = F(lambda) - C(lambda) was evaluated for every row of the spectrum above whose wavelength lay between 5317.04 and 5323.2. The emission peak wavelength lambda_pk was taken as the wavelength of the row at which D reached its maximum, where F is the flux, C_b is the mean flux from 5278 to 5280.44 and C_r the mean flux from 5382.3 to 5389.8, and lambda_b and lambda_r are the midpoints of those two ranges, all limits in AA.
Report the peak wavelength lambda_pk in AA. 5320.10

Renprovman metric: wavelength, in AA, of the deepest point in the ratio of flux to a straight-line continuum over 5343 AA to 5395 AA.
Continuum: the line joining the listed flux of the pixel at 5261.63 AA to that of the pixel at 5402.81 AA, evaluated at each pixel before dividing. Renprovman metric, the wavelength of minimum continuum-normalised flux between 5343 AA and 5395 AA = 5390.39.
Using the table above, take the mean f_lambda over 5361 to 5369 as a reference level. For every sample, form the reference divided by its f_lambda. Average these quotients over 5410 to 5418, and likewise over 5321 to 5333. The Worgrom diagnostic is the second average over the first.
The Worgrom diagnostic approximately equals 1.08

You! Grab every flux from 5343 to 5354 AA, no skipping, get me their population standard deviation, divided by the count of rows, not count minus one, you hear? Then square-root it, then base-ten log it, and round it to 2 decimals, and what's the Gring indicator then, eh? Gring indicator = -0.63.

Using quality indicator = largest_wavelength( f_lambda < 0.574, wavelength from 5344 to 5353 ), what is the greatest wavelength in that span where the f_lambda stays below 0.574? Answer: 5352.05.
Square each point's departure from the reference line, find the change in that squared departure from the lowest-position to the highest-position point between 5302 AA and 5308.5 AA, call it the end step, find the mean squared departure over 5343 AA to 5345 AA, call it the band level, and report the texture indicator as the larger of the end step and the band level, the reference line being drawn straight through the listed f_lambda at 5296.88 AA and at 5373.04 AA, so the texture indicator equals 0.0093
